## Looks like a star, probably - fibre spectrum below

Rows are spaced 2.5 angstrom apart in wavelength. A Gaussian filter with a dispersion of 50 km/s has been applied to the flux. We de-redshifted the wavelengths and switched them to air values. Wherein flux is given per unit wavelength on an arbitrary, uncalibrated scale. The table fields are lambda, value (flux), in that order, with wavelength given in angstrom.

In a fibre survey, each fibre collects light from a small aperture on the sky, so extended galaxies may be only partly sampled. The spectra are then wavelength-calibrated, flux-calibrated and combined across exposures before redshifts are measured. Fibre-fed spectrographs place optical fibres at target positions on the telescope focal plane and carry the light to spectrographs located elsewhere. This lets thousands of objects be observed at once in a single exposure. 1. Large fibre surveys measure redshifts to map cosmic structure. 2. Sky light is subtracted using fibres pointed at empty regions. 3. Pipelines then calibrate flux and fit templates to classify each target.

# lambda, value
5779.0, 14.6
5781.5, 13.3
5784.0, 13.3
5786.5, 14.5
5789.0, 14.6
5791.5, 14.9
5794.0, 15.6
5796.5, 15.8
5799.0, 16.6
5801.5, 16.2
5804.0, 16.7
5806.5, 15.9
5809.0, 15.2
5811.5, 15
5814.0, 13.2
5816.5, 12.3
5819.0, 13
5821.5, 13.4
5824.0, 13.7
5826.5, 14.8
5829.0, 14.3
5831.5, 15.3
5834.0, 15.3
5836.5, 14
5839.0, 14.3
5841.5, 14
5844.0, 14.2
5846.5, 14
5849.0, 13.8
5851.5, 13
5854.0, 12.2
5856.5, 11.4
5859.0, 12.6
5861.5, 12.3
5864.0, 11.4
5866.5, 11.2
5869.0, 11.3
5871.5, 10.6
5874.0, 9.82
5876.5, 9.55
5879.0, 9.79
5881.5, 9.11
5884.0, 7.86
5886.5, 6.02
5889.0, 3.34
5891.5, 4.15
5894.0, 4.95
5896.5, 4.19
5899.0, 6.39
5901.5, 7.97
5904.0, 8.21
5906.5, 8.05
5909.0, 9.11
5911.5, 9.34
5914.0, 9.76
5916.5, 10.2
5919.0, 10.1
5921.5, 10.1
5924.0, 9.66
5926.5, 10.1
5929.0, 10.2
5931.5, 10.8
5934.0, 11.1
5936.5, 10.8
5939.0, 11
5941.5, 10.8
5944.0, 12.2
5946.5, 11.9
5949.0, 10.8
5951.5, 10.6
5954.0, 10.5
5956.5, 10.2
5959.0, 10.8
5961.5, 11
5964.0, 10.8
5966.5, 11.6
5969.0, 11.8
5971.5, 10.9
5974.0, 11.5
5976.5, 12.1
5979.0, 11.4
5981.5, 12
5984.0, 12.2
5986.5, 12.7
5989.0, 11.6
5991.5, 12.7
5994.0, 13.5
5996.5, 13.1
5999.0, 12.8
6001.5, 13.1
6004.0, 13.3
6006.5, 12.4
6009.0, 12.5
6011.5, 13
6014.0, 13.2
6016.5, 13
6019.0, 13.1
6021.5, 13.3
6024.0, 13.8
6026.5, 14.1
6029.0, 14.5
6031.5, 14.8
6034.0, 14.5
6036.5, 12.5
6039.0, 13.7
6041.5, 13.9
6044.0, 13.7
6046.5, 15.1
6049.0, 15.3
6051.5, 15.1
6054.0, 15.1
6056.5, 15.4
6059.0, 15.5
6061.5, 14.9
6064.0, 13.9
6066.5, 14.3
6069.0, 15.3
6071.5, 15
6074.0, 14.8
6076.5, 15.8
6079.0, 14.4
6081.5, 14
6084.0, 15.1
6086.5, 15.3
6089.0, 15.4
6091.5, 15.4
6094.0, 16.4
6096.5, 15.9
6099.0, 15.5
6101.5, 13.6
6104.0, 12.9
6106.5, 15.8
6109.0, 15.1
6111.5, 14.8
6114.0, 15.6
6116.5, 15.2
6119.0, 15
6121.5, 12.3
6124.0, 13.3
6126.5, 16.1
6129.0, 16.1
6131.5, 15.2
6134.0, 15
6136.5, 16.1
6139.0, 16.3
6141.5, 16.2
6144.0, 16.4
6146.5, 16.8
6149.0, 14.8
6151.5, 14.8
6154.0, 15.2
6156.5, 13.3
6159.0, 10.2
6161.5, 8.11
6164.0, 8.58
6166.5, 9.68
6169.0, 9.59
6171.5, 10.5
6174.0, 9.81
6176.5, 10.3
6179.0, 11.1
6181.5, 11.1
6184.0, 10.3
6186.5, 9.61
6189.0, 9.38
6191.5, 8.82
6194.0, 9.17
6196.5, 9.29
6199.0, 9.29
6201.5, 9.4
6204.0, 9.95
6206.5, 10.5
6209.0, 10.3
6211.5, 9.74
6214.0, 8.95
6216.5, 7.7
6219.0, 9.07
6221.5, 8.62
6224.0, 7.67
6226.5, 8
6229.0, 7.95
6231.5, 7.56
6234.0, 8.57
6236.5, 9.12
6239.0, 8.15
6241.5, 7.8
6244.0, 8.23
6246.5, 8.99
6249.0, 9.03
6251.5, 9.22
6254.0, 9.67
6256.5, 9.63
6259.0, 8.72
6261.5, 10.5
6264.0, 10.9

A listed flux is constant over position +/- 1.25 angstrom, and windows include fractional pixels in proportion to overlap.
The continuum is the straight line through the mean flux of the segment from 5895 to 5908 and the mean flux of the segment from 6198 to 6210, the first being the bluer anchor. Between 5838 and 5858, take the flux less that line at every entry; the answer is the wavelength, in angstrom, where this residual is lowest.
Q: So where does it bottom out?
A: 5856.5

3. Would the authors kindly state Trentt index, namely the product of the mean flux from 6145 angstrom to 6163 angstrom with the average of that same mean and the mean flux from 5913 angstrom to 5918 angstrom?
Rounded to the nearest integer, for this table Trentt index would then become 155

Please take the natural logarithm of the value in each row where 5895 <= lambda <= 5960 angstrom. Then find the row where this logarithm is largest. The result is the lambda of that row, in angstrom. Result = 5944.0 angstrom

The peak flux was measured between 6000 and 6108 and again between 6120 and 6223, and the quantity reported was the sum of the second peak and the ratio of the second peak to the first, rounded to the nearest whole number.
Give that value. 18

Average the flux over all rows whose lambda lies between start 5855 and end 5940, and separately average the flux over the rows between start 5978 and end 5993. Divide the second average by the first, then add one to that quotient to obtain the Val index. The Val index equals 2.3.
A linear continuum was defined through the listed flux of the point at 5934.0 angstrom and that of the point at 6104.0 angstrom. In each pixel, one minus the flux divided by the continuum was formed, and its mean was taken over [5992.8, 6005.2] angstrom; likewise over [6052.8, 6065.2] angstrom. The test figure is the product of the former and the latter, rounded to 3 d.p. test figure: 0.024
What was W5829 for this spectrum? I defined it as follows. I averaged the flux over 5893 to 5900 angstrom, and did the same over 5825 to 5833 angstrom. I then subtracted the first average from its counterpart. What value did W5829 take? 9.6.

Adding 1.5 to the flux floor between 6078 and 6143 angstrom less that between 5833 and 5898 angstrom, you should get 10.5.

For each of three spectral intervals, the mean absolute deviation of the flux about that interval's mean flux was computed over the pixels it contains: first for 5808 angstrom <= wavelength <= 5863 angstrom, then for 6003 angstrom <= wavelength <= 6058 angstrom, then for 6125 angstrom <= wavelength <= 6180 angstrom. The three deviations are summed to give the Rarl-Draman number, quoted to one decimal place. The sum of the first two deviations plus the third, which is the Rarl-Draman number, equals 4.5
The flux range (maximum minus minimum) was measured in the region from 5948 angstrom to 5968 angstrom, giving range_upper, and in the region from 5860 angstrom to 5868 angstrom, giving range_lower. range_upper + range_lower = 2.5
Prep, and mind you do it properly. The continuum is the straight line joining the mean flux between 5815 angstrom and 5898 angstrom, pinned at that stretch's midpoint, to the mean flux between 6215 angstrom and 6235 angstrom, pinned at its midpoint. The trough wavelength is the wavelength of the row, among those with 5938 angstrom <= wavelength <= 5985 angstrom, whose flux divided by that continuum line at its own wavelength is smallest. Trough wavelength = 5956.5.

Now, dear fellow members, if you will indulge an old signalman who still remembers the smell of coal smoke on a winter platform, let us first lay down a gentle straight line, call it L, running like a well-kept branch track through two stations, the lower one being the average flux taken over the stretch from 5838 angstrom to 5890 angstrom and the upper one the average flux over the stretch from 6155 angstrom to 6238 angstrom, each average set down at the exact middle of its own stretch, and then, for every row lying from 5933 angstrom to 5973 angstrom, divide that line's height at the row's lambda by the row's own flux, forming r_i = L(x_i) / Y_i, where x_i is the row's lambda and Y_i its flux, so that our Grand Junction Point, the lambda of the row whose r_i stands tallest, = 5956.5 angstrom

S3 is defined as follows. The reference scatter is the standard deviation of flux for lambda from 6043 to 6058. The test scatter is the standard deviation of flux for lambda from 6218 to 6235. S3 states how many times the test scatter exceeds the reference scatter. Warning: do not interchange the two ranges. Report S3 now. 0.9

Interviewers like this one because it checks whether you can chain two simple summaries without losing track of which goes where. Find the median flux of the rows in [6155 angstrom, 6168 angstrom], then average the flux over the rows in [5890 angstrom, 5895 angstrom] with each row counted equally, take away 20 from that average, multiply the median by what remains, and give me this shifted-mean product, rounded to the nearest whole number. -150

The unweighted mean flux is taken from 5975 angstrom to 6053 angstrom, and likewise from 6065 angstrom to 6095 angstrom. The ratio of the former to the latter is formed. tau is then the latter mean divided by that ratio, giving 17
